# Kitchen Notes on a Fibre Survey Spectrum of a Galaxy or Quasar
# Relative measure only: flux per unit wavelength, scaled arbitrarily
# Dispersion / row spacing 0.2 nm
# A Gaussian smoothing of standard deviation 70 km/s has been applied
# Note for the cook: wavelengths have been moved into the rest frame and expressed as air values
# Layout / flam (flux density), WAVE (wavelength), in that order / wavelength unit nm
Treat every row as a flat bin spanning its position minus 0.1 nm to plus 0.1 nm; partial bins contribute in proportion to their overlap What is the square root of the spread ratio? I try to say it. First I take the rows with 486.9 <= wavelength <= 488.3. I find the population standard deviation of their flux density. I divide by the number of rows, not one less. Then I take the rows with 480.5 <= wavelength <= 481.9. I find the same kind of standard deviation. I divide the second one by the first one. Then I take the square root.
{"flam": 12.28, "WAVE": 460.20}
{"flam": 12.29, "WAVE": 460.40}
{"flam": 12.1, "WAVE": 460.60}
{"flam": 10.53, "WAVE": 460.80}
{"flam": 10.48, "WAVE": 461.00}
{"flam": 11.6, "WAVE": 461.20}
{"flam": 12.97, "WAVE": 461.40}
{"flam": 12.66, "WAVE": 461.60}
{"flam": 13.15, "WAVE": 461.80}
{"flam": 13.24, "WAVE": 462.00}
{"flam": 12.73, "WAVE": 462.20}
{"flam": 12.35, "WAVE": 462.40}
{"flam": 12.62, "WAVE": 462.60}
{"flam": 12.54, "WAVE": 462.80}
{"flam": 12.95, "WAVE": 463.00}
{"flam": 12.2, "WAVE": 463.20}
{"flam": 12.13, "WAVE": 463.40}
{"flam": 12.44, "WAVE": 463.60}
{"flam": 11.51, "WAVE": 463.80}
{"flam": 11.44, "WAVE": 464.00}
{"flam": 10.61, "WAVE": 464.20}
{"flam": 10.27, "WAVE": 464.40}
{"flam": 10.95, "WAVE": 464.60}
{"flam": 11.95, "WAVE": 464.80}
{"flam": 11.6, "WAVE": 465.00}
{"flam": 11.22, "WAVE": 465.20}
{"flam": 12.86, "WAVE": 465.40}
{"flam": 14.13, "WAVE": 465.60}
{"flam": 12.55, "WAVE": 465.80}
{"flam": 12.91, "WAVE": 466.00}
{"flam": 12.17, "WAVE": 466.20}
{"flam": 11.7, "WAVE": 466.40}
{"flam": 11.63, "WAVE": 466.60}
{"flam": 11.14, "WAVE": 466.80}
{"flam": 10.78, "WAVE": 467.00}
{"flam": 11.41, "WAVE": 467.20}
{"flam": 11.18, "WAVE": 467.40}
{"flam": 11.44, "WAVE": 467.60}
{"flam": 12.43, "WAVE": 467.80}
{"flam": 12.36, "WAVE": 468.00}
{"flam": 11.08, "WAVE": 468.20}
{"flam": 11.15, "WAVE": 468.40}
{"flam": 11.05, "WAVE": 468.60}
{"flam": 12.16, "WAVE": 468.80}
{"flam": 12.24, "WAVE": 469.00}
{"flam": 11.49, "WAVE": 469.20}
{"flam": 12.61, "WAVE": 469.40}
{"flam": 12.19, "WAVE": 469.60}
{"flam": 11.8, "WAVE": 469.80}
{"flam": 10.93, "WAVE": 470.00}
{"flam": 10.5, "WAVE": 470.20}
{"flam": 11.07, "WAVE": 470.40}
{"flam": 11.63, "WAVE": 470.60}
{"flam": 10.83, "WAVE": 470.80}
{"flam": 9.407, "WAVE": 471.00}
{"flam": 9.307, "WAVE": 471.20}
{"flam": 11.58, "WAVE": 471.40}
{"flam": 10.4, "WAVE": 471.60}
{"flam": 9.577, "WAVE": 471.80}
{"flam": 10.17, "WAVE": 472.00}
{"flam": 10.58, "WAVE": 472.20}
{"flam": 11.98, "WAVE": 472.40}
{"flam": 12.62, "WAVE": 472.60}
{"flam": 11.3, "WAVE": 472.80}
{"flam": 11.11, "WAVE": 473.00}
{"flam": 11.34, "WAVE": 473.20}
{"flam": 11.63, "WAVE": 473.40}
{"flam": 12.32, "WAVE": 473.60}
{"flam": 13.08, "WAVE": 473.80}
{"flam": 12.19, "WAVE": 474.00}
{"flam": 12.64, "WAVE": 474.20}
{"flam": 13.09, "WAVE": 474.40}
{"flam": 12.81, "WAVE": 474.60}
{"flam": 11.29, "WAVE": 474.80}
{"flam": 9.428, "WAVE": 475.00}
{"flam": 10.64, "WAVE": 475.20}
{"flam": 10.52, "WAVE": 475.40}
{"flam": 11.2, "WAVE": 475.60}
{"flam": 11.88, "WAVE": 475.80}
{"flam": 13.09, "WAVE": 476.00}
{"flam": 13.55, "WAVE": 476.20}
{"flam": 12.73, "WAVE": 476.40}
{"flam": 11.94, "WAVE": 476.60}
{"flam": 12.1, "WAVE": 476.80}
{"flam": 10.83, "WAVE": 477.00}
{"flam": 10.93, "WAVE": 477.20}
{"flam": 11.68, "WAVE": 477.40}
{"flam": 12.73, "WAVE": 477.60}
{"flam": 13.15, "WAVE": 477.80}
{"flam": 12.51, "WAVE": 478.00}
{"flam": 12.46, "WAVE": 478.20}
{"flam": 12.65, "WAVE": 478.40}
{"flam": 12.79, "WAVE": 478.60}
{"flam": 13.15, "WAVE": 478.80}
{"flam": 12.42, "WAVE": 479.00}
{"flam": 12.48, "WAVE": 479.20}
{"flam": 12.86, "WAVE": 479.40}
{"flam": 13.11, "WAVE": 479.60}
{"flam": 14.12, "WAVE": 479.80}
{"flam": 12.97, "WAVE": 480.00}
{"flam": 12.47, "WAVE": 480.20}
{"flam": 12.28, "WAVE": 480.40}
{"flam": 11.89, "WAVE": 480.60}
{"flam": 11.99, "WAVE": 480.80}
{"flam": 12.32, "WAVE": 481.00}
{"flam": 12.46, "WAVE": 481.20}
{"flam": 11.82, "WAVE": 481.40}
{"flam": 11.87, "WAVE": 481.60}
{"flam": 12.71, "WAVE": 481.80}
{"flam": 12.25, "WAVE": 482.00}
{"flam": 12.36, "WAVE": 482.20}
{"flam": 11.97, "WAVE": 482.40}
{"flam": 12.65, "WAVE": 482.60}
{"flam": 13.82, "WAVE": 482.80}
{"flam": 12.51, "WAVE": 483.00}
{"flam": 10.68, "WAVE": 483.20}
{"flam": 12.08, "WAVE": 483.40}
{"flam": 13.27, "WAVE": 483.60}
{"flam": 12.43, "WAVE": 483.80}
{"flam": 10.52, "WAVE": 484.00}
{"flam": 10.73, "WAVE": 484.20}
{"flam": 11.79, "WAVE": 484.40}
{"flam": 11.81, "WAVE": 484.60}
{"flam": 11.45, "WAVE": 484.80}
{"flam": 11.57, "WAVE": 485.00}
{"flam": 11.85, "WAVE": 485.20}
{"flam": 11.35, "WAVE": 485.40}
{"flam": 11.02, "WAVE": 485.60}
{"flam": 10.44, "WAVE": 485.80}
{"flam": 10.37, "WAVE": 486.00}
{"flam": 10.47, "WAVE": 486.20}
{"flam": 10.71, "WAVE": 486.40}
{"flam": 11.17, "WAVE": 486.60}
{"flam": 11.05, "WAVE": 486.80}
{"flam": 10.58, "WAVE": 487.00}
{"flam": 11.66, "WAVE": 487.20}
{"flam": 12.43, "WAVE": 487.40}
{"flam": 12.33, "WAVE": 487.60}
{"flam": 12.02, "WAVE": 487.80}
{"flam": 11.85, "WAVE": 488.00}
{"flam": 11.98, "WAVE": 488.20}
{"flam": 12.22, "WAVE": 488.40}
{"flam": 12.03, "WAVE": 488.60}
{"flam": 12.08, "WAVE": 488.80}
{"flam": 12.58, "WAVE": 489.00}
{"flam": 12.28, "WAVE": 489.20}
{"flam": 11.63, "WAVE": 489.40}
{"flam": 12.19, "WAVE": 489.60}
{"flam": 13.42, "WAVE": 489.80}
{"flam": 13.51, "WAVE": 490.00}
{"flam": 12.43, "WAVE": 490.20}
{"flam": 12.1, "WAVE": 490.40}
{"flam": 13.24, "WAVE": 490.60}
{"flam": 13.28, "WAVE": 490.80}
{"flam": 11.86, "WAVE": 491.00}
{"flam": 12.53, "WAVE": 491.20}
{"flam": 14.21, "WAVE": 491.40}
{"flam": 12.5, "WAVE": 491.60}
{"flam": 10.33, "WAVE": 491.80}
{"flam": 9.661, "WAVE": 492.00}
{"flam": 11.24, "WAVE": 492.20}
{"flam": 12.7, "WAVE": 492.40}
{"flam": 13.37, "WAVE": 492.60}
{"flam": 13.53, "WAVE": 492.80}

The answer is 0.75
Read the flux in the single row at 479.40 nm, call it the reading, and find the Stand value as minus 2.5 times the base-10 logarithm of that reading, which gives -2.77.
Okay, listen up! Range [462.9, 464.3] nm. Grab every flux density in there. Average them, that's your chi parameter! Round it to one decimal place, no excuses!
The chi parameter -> 11.9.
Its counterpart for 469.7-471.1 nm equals 10.9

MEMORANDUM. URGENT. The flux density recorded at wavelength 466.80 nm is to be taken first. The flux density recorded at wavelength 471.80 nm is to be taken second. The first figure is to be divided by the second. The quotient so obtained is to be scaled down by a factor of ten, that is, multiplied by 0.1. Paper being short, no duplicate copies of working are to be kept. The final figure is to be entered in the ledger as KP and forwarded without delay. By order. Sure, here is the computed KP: 0.116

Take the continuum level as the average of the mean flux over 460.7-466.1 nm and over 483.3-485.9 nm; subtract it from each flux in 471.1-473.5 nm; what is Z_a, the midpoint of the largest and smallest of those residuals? -0.9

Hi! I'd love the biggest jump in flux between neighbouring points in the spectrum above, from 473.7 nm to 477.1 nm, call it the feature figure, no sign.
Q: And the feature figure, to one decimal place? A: 1.9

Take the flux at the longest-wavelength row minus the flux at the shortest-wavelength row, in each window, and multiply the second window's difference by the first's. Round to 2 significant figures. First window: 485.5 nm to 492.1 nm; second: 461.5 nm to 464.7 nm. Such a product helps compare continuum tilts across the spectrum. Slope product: 2.3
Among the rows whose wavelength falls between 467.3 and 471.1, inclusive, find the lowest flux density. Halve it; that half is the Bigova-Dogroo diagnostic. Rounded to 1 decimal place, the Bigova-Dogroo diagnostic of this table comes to 4.7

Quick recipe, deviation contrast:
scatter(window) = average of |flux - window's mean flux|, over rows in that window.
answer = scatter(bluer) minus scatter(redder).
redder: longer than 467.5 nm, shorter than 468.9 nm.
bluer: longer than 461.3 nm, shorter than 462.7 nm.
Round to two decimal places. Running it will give -0.30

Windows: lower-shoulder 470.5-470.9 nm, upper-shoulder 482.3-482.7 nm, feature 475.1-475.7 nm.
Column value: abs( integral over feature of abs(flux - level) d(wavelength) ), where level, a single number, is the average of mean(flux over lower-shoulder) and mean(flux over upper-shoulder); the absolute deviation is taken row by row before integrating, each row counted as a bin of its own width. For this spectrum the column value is 0.59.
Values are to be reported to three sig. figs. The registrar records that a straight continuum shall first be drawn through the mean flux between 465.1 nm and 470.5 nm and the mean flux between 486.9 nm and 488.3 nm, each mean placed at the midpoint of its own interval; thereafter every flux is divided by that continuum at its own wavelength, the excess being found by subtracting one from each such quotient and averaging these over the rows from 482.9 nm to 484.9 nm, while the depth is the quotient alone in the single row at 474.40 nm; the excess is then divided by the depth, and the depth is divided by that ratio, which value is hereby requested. -147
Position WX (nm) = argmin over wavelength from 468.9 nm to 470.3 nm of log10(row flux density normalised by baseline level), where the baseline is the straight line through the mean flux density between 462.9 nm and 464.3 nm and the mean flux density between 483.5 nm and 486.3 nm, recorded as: 470.20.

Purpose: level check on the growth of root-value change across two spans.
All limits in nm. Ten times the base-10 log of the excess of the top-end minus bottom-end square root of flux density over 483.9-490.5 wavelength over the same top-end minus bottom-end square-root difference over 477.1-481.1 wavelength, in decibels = -15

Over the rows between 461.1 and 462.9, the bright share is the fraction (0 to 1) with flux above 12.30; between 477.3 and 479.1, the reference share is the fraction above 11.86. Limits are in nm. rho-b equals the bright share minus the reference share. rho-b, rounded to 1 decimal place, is 0.0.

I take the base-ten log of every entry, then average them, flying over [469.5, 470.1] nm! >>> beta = 1.07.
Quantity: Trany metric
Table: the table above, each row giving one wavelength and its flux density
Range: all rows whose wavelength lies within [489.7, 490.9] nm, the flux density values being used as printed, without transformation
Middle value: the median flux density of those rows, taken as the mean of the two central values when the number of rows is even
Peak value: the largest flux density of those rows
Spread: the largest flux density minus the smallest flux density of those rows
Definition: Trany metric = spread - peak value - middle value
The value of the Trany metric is -25.4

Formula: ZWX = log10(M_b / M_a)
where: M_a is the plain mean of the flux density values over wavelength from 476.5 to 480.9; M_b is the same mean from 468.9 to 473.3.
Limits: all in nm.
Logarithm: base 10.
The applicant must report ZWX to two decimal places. -0.05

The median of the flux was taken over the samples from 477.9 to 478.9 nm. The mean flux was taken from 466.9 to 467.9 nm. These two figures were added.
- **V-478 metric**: 24.1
